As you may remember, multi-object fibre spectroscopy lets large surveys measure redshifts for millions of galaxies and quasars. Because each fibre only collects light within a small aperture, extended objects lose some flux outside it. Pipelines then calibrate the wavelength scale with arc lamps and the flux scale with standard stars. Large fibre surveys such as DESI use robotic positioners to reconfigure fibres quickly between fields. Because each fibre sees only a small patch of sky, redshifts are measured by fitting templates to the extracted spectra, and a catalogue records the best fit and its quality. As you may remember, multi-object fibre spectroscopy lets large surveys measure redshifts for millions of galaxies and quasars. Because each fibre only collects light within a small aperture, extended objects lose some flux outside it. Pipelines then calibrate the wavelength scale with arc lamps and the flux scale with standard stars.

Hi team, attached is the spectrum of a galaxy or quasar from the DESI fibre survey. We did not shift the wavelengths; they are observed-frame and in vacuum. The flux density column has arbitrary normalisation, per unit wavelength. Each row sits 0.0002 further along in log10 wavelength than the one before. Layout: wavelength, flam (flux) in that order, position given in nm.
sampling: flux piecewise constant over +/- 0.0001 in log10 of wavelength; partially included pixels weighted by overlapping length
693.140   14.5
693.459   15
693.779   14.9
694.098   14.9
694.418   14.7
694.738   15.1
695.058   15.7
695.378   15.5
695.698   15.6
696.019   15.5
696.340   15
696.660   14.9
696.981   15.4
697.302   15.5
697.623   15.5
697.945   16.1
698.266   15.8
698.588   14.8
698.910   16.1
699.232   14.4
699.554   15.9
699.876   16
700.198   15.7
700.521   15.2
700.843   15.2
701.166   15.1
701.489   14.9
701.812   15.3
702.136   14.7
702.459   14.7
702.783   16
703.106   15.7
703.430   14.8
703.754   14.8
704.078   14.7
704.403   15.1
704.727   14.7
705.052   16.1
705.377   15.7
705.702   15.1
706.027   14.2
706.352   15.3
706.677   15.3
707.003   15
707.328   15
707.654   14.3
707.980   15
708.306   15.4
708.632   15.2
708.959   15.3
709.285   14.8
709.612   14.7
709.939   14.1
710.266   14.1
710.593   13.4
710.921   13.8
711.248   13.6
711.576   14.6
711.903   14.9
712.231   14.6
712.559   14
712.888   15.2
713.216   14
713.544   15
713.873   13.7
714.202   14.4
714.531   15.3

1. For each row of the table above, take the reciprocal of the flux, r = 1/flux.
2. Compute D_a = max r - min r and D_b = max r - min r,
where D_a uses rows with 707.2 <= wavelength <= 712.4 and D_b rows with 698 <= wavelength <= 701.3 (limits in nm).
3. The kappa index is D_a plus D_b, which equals 0.017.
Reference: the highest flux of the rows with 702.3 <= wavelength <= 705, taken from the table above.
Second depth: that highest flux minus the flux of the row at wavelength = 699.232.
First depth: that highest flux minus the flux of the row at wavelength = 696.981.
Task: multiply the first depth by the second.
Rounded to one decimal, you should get 1.0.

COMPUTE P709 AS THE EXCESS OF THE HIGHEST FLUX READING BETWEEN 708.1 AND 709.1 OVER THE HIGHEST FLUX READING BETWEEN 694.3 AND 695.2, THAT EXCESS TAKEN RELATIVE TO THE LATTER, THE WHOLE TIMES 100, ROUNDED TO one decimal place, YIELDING -1.9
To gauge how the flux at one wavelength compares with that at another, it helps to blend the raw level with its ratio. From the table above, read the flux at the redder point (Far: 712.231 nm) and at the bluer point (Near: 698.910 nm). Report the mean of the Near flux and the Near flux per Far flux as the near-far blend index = 8.6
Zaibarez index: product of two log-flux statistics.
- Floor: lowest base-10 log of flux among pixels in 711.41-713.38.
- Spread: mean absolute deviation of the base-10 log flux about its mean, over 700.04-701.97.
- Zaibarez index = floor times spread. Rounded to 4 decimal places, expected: 0.0058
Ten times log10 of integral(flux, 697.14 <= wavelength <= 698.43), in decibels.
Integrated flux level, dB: 13.1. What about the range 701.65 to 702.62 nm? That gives 11.6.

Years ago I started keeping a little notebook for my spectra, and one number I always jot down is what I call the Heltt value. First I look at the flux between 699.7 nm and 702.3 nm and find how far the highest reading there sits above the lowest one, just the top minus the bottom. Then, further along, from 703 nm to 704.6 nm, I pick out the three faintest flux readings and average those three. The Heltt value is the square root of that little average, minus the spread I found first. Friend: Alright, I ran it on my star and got 2.5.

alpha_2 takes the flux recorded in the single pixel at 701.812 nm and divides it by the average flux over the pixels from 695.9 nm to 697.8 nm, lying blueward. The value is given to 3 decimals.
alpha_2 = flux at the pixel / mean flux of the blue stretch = 1.000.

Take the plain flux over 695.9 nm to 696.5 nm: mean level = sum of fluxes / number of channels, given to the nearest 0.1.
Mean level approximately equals 15.2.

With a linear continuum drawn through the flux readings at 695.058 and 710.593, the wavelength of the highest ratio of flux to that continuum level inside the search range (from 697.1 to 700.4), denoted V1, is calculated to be 699.876 nm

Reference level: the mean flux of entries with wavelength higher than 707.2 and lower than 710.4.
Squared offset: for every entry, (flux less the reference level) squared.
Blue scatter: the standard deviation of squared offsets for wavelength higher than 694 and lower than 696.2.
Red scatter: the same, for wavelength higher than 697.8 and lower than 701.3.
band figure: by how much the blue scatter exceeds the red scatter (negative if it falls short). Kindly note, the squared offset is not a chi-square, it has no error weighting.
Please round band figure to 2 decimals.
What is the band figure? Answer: -0.35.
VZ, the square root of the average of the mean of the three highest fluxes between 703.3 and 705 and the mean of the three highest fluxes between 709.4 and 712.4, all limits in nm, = 3.85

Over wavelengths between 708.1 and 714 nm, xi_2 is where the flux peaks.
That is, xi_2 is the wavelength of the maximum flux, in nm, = 708.306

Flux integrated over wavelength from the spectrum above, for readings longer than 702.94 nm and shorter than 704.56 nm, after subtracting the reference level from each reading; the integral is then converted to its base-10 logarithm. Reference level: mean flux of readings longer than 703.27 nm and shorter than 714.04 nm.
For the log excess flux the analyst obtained -0.30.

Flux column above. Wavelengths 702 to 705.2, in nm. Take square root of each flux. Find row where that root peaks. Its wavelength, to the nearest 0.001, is 705.052 nm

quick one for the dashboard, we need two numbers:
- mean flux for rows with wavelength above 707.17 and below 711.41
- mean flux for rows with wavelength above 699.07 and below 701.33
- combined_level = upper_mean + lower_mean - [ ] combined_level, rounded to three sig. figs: 29.9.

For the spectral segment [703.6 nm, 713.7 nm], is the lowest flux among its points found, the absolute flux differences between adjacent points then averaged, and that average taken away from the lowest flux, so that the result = 12.9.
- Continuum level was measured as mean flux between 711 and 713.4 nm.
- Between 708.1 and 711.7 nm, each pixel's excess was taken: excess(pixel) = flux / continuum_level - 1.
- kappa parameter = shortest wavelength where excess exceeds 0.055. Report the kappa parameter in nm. 708.306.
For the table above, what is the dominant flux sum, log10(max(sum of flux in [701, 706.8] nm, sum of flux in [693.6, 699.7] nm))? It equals 2.46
